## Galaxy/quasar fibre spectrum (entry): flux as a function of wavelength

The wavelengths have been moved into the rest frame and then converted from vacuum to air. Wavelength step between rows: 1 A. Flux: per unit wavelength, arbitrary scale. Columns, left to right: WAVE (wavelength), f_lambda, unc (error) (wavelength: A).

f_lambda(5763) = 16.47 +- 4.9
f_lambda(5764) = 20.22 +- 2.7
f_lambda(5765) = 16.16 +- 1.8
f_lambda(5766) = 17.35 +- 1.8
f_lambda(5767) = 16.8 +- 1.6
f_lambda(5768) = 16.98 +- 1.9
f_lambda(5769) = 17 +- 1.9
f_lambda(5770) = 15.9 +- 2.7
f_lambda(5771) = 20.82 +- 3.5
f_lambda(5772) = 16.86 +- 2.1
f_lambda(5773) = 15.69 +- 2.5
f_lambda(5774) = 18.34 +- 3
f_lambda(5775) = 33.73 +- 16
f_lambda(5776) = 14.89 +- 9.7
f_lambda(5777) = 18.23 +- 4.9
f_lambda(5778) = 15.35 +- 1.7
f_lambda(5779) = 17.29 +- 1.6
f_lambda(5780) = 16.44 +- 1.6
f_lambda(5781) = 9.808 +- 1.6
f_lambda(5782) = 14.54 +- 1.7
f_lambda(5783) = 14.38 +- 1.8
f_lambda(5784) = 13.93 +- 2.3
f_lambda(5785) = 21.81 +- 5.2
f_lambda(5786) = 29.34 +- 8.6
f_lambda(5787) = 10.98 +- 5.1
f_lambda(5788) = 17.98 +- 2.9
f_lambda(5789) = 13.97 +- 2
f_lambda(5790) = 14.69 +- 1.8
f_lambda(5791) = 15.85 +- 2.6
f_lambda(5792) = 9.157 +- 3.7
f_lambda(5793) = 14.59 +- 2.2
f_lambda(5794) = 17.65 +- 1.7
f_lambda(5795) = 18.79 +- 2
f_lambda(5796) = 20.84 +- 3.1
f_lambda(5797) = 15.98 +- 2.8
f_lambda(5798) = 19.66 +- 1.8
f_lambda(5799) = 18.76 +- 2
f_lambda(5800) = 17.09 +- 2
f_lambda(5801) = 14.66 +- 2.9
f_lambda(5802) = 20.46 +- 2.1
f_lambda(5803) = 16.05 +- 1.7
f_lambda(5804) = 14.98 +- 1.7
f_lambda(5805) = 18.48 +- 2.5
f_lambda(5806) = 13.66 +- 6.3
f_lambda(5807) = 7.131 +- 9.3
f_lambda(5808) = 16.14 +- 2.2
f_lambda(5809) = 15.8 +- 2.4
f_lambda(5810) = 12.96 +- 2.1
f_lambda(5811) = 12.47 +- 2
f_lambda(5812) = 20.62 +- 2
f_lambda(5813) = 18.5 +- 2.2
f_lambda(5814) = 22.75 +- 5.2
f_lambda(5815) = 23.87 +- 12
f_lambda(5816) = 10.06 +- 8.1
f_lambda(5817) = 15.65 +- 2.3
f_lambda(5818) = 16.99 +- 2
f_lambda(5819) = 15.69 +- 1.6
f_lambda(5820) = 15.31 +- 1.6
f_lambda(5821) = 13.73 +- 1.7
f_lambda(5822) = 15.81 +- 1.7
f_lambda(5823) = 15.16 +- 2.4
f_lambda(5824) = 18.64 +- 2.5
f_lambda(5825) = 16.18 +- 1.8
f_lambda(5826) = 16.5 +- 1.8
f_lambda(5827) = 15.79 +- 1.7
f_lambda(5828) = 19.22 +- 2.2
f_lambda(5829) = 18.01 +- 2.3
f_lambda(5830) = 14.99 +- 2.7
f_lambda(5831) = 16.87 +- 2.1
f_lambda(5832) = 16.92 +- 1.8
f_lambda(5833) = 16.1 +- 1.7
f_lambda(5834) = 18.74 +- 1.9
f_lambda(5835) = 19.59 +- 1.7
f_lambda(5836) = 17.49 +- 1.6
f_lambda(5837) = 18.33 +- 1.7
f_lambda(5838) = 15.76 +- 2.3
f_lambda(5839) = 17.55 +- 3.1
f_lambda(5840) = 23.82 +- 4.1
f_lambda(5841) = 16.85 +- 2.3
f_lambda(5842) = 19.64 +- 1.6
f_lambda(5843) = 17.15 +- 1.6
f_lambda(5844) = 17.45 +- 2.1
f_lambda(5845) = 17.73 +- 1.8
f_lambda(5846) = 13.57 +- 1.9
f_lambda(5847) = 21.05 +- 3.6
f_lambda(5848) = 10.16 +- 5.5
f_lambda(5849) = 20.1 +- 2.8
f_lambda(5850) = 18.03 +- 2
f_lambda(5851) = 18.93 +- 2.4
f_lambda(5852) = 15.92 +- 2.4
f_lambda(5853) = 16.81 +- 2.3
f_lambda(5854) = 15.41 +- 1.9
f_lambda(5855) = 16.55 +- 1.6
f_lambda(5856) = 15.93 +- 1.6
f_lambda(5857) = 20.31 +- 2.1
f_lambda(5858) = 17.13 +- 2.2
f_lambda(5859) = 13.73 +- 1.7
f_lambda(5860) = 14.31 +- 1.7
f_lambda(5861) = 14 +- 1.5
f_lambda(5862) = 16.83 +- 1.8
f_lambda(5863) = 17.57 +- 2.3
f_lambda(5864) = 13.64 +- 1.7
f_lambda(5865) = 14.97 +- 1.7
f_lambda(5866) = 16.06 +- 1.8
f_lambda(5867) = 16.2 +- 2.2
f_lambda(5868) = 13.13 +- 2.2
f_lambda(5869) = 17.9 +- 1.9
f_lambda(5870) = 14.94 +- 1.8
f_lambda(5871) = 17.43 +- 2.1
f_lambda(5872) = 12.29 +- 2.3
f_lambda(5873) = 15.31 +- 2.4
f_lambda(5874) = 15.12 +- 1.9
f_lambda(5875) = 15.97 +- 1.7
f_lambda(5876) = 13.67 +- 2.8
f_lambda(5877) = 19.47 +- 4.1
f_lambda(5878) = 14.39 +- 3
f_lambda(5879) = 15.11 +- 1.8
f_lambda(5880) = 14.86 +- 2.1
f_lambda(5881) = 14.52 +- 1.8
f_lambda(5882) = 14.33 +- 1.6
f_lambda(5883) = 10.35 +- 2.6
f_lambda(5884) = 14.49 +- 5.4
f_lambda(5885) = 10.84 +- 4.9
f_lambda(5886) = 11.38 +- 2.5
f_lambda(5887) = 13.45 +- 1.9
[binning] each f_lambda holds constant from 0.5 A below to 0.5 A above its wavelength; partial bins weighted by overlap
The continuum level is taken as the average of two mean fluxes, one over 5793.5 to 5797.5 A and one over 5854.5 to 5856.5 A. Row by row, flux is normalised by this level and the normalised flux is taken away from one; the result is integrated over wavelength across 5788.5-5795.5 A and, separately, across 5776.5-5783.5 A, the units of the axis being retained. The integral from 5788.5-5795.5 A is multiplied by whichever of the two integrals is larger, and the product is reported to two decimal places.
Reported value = 0.88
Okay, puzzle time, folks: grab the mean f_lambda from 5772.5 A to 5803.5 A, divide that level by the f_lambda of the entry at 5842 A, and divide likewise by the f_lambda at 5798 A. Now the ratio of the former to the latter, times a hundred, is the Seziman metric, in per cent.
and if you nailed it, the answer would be 100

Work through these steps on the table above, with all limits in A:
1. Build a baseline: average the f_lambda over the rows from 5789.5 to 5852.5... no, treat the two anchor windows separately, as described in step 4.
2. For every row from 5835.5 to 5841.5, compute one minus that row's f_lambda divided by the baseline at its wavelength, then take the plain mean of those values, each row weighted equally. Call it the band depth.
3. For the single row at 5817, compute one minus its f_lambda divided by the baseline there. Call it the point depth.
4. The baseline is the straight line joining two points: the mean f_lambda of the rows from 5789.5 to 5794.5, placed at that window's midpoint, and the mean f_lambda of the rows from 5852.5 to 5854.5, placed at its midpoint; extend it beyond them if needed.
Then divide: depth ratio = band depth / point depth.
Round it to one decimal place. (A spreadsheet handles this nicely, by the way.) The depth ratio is 4.5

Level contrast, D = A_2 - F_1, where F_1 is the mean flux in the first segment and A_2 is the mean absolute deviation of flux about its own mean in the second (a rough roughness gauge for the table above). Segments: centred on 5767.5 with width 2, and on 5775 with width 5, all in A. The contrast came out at -11.5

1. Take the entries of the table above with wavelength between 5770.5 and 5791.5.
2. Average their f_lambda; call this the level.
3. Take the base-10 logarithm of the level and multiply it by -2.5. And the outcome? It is -3.10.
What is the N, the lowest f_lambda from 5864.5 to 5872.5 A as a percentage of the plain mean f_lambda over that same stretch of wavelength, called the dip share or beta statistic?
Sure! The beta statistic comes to 80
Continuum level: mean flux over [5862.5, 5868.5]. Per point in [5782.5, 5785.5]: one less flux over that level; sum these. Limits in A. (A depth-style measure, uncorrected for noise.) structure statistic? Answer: -0.28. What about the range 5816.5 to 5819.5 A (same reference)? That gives -0.17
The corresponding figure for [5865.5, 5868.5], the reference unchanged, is 0.03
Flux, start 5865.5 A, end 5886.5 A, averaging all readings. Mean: 14.7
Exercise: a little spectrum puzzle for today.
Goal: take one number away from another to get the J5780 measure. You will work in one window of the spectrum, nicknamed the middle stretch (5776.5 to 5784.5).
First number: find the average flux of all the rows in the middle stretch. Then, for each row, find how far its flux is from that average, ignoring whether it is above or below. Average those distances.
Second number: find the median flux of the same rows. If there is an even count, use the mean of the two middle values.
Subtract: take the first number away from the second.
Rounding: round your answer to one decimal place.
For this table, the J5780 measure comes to 13.1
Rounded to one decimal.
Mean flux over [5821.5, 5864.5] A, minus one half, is 16.5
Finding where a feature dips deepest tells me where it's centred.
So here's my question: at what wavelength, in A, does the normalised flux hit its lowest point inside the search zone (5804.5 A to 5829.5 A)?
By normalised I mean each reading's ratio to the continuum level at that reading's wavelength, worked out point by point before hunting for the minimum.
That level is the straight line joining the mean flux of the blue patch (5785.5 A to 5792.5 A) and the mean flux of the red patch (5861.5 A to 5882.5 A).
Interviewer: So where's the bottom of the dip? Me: 5807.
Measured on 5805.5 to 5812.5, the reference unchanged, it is 5807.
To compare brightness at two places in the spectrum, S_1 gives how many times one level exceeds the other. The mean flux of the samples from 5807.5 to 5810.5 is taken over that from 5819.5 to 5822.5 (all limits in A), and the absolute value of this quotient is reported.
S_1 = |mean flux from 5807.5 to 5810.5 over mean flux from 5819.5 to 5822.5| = 1.0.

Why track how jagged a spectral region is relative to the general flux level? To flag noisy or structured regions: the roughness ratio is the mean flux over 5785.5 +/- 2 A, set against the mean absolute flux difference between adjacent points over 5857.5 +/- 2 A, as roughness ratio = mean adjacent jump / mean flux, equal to 0.19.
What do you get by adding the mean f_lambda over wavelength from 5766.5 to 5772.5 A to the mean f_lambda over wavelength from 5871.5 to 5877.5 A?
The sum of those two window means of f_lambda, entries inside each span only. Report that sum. 32.7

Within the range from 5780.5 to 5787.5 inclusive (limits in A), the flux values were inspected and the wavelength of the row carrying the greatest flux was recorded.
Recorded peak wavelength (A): 5786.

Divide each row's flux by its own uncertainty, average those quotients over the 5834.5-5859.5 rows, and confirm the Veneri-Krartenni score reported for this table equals 8.3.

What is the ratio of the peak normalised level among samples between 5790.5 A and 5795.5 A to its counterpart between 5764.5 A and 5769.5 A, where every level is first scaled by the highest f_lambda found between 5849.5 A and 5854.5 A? 1.083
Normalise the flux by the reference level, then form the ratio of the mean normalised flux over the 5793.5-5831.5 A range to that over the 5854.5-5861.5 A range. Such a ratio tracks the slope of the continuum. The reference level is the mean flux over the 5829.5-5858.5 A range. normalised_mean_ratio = 1.04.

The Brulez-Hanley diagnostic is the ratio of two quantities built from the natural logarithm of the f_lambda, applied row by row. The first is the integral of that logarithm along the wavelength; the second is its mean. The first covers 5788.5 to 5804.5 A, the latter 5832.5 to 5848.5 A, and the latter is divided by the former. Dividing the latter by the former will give 0.0640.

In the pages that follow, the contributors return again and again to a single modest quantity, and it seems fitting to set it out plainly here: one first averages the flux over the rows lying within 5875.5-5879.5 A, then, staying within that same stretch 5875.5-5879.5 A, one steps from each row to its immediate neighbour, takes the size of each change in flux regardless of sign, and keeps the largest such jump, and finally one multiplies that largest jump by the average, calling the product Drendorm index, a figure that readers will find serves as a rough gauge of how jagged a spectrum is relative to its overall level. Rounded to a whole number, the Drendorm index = 91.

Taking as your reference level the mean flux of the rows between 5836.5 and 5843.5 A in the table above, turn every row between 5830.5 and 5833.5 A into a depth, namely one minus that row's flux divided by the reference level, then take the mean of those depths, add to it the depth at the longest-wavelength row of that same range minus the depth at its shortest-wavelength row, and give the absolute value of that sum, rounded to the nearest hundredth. 0.14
